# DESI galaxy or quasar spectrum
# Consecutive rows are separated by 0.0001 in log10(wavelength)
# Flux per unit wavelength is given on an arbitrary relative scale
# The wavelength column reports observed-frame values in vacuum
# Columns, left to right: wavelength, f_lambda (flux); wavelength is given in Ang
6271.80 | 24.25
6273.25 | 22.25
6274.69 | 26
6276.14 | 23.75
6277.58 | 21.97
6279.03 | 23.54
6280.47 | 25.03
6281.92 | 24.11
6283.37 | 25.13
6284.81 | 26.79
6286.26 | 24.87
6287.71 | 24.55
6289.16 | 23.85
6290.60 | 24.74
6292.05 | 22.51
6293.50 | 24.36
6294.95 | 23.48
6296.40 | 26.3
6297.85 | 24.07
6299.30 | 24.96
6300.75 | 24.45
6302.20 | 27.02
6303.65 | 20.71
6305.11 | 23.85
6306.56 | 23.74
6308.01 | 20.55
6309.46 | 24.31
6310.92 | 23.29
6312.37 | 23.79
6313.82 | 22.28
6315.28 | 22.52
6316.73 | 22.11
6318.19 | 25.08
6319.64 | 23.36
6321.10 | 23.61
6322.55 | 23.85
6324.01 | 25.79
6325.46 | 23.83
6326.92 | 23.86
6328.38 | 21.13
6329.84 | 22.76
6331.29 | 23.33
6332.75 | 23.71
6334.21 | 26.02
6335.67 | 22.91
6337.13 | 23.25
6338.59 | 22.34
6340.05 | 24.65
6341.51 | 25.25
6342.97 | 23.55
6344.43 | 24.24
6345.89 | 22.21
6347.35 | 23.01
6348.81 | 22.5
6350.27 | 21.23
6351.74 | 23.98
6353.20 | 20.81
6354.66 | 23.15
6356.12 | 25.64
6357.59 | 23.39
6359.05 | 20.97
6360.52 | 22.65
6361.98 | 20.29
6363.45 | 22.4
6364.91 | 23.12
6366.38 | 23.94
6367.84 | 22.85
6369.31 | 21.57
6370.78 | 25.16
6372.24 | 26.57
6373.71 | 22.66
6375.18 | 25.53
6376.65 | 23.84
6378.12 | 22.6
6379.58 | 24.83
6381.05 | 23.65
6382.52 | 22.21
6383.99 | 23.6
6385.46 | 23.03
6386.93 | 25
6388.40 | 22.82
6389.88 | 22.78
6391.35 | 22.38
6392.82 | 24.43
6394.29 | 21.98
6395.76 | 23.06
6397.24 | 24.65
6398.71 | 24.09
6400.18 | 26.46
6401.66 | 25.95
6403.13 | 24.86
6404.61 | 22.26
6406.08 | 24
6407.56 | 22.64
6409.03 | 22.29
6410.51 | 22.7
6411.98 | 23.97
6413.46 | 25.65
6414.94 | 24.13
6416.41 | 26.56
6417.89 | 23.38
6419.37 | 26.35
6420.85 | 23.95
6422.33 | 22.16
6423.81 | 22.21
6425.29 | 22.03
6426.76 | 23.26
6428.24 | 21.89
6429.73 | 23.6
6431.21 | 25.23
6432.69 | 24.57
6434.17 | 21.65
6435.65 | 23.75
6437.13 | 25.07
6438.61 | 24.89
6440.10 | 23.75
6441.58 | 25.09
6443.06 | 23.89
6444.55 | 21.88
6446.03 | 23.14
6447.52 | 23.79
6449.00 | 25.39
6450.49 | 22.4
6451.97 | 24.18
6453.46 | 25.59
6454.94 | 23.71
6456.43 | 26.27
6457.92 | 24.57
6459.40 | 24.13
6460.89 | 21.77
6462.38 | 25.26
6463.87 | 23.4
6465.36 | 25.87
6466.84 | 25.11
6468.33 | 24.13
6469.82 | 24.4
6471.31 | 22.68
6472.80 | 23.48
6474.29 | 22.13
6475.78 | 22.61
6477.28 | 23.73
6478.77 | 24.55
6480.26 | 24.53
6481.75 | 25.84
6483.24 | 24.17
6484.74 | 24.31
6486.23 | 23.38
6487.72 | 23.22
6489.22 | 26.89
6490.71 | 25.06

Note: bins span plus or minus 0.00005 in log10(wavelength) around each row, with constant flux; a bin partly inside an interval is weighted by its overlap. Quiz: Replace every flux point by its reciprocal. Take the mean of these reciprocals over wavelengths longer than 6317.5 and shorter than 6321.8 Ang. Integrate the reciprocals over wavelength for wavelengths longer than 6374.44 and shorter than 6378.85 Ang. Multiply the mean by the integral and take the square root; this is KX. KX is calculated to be 0.0876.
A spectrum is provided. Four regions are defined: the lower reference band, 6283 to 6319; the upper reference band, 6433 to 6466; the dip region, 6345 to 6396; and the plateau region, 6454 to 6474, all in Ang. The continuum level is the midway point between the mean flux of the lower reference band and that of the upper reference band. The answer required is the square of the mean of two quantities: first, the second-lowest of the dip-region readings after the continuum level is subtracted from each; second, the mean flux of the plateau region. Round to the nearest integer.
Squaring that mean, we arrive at 110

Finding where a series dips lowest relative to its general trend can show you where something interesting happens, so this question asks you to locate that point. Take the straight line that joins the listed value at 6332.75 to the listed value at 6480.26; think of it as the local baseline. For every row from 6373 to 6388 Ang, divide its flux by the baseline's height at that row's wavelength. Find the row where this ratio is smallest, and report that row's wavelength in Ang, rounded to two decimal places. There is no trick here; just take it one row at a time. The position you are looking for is 6382.52 Ang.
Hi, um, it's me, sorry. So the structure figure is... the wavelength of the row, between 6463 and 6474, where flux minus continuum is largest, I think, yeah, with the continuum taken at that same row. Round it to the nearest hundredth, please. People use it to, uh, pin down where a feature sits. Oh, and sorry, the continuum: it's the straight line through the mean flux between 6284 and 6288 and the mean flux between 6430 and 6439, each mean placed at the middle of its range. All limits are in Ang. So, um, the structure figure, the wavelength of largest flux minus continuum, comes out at 6465.36 Ang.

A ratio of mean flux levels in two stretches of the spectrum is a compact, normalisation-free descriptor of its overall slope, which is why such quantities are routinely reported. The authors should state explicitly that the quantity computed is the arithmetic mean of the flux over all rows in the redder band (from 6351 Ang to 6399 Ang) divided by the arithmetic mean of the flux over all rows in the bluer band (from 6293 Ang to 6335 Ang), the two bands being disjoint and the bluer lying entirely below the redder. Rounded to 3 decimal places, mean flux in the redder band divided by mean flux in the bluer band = 0.983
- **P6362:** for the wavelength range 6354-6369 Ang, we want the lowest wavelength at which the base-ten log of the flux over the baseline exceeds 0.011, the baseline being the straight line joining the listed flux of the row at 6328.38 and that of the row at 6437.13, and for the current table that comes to 6354.66 Ang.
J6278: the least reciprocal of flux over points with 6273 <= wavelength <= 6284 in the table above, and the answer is 0.0385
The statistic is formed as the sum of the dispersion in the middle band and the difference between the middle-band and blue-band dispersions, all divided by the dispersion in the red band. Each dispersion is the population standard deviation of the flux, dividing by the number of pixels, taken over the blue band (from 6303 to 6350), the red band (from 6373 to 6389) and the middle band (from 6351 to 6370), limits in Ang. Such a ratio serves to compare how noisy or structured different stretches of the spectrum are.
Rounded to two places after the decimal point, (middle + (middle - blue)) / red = 1.52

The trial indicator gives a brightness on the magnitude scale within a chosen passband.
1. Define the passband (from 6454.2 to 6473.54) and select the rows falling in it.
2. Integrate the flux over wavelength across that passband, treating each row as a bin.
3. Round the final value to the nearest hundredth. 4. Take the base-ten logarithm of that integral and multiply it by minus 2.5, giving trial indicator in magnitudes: -6.68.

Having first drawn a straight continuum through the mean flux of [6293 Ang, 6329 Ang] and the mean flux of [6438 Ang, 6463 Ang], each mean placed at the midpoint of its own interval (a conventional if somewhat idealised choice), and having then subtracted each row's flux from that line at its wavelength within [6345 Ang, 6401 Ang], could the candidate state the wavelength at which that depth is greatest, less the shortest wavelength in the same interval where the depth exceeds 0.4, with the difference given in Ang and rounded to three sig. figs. 16.1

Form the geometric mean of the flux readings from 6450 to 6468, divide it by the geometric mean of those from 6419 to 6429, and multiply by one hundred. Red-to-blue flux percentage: 105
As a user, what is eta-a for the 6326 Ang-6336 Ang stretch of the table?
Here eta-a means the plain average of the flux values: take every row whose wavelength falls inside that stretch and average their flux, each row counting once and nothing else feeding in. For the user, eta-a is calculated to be 23.4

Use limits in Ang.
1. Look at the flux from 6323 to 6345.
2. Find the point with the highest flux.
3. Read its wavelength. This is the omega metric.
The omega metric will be 6334.21 Ang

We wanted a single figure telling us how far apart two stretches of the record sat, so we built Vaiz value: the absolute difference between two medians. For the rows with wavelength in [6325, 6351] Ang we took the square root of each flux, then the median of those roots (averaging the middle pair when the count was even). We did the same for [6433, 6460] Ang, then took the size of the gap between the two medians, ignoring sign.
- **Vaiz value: 0.074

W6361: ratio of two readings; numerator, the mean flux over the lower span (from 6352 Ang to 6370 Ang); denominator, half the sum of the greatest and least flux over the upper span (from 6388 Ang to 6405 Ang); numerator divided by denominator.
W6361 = 0.93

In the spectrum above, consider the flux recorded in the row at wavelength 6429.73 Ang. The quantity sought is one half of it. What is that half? 11.8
